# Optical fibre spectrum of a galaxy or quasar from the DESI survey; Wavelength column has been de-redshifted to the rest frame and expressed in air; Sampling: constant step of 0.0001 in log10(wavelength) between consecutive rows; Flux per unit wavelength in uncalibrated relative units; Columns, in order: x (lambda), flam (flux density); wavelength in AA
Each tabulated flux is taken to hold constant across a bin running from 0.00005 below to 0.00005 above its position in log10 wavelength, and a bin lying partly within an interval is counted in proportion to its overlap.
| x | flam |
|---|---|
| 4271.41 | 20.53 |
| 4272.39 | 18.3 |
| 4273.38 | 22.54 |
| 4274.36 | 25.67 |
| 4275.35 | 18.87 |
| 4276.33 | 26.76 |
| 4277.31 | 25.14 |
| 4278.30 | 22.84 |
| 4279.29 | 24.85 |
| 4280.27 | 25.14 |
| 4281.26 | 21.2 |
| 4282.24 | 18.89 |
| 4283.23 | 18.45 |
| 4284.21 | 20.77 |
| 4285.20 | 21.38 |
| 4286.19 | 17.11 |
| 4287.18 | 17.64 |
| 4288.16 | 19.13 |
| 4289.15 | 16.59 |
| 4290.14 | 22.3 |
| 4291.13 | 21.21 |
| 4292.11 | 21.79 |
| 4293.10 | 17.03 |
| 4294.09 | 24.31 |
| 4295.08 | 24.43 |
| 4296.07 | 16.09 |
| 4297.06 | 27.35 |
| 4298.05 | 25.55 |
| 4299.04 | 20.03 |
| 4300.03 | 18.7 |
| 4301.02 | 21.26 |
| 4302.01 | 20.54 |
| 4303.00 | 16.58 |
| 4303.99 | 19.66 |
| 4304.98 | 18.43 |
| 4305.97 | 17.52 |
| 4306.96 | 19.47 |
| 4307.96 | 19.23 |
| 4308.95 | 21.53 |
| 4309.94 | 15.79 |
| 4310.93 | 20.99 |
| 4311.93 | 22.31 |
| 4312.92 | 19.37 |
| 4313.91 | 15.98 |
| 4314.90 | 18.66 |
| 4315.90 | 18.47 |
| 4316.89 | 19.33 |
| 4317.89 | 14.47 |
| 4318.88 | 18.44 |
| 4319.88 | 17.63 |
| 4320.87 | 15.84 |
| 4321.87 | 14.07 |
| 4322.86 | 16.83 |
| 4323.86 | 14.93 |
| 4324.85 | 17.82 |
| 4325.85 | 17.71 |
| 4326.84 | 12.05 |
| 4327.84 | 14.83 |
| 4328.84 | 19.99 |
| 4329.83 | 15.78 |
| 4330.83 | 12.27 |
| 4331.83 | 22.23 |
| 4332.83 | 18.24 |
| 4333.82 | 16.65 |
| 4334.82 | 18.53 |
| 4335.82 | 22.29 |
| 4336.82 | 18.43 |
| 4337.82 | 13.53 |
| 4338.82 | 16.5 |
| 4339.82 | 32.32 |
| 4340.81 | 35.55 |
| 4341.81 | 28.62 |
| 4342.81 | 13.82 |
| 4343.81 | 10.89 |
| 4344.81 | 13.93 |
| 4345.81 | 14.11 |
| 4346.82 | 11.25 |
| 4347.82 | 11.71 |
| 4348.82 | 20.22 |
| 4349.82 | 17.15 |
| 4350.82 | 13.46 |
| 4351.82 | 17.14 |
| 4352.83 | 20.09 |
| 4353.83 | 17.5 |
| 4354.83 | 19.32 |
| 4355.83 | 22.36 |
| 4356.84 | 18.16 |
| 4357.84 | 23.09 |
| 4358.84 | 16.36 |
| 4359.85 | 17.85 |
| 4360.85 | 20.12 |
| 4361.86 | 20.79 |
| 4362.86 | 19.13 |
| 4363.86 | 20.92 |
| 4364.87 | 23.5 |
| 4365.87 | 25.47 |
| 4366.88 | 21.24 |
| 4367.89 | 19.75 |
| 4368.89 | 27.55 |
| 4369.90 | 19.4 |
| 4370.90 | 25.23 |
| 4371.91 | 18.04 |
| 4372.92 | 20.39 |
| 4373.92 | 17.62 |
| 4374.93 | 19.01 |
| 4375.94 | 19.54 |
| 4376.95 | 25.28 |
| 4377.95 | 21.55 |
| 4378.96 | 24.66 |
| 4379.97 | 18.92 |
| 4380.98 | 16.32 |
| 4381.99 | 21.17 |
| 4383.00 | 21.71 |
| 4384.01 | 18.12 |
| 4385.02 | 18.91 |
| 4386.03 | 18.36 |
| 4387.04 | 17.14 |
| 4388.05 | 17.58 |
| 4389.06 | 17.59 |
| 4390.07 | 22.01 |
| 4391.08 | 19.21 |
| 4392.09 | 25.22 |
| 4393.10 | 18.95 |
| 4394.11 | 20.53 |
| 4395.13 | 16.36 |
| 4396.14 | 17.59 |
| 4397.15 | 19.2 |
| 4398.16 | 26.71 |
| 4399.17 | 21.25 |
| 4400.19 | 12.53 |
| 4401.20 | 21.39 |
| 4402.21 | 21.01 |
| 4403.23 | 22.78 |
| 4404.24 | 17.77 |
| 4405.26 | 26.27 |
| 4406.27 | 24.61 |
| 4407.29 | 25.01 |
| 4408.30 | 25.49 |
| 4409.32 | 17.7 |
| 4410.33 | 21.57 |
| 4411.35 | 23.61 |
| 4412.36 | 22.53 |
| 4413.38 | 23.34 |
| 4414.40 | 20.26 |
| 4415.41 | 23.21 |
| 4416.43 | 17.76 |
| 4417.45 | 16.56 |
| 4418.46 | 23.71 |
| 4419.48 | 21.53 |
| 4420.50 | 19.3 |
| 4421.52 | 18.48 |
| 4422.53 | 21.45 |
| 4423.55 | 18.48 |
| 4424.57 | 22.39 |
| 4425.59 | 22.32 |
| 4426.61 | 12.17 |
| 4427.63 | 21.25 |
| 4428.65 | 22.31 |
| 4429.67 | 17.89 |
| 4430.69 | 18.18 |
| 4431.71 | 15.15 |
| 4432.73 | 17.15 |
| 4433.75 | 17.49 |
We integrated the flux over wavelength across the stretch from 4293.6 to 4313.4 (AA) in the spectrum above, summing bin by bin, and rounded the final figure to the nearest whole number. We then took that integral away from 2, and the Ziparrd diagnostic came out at -403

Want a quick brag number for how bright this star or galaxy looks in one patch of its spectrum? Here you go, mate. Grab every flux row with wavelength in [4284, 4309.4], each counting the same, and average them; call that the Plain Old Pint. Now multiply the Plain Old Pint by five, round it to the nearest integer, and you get 101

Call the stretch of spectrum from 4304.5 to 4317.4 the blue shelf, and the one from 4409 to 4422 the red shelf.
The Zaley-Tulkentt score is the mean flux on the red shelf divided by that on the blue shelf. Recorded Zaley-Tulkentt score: 1.09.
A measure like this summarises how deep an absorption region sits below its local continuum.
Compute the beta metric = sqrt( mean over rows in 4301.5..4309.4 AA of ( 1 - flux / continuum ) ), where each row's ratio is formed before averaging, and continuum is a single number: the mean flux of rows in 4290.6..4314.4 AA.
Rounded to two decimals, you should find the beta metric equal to 0.23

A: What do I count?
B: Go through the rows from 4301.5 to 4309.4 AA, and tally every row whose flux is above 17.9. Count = 6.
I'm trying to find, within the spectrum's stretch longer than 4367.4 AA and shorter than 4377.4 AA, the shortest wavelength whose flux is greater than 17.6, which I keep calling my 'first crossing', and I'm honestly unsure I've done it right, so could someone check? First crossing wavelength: 4367.89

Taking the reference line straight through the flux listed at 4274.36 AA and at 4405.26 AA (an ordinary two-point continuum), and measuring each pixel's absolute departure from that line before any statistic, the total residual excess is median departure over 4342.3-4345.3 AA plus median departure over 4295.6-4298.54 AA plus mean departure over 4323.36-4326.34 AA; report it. 22.8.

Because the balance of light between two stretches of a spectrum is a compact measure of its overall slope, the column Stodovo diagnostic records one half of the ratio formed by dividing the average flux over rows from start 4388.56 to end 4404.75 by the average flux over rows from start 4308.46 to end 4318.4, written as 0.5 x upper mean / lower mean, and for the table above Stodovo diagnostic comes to 0.54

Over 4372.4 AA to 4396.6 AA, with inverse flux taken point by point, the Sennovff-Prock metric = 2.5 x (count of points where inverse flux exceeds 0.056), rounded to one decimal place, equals 17.5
